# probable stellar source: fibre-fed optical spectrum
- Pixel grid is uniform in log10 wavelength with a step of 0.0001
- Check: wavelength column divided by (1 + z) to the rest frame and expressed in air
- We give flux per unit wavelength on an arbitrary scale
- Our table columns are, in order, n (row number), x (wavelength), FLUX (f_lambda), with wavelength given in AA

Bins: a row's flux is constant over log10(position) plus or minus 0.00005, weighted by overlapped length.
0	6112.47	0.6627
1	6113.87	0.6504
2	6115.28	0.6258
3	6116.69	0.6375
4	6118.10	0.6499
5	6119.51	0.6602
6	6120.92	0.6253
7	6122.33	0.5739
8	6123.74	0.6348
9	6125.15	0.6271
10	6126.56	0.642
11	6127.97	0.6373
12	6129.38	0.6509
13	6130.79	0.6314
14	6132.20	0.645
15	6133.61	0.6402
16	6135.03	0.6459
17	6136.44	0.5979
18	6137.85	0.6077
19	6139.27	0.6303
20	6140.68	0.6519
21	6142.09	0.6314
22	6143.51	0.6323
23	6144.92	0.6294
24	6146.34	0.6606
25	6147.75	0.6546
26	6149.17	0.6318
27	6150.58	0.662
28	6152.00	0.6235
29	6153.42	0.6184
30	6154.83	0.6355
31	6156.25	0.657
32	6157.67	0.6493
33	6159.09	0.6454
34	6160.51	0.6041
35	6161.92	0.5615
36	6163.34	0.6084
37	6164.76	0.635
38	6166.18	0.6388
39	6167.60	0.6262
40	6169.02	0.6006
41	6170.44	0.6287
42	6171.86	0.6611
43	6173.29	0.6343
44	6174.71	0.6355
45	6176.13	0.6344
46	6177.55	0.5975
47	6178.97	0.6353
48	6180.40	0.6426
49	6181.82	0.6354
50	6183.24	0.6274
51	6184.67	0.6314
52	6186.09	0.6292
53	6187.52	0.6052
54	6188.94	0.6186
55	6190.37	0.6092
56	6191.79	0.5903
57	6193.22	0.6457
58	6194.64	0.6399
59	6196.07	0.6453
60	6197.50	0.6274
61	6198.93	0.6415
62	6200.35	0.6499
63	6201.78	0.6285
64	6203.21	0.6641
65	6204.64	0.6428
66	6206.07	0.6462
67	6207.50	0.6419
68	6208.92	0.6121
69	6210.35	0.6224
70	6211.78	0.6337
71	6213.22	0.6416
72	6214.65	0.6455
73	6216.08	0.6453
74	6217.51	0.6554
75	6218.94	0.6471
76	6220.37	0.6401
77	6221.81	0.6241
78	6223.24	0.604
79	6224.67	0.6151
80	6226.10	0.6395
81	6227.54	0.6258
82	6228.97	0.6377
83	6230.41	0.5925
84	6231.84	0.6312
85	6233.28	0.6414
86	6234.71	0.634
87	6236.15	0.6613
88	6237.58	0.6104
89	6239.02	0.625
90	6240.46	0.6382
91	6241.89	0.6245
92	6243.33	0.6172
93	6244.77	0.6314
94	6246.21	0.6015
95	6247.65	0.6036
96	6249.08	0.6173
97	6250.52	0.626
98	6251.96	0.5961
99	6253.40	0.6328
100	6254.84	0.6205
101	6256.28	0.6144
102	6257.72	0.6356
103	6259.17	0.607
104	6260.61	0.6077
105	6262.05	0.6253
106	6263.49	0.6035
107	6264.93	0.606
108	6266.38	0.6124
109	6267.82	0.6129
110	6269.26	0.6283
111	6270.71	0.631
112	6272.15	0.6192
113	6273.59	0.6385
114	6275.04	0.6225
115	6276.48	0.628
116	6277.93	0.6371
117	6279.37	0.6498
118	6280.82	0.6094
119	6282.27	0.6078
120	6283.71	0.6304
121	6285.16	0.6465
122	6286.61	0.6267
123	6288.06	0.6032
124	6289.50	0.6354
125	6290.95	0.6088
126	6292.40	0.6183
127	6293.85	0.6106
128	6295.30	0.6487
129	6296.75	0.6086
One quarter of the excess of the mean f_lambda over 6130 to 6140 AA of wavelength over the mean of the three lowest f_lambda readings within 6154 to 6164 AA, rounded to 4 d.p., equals 0.0093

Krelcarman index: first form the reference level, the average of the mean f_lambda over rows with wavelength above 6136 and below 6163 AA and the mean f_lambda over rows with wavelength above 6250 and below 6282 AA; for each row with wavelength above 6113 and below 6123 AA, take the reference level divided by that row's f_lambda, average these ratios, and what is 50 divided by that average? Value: 50.4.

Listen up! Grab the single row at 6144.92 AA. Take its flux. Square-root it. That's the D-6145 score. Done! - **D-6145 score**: 0.793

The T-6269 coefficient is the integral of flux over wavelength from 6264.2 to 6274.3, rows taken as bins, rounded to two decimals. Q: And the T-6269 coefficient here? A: 6.28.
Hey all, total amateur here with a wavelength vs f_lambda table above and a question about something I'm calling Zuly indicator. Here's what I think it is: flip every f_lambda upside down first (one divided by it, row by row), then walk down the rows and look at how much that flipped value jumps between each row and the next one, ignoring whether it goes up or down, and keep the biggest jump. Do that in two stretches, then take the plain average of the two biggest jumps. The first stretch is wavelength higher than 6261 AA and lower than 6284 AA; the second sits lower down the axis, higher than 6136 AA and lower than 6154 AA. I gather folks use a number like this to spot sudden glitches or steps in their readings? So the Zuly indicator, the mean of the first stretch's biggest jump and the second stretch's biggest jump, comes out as 0.098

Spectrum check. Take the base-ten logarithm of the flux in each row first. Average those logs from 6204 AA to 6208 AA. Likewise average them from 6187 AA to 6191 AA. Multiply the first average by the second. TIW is 0.0409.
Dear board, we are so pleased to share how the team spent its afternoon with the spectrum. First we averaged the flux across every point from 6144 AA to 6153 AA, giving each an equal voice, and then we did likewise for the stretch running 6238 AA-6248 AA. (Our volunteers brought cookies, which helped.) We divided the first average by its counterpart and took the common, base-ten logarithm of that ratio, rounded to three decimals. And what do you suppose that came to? 0.016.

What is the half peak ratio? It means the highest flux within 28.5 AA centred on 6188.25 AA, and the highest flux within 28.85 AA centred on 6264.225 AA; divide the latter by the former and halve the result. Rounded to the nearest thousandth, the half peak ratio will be 0.491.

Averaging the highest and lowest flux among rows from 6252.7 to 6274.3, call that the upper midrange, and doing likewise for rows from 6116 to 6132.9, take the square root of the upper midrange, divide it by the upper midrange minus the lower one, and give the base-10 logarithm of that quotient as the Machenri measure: 2.3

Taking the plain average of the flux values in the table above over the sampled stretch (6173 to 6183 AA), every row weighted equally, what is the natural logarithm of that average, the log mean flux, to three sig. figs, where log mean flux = -0.461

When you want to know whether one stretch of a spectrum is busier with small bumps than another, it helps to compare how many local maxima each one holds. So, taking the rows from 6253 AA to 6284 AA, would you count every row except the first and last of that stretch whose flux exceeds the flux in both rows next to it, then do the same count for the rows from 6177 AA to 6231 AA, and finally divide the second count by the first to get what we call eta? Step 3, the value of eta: 2.4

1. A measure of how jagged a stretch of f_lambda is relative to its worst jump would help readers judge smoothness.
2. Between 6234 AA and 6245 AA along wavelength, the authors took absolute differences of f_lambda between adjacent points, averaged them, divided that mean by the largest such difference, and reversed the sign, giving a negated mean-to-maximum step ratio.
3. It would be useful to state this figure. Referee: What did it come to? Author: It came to -0.396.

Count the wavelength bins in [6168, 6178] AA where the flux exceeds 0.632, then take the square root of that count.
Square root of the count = 2.0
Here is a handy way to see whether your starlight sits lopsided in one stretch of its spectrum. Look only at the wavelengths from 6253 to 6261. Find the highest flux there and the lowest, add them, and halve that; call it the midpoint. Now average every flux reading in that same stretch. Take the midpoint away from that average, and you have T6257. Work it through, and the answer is -0.002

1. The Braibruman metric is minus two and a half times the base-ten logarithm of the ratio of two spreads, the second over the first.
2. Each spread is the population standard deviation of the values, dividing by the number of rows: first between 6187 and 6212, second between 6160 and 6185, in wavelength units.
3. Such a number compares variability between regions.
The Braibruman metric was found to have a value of -0.20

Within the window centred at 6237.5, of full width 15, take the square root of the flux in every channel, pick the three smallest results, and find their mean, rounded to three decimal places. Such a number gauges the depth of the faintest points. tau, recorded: 0.779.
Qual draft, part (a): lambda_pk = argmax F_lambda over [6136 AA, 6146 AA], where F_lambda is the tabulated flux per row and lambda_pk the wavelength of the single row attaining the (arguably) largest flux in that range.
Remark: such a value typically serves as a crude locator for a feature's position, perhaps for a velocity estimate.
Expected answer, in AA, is 6140.68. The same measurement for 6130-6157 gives 6150.58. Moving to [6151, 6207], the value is 6203.21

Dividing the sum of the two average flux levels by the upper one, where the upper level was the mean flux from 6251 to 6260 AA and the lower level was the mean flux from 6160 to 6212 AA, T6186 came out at 2.02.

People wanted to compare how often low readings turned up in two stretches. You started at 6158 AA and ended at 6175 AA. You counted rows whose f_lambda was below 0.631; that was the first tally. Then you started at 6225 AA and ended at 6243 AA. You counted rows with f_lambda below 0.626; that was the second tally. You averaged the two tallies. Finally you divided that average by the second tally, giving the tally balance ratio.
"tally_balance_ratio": 1.1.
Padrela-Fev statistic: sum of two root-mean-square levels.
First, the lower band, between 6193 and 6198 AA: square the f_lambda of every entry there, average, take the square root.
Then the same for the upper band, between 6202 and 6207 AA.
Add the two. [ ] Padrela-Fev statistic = 1.291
